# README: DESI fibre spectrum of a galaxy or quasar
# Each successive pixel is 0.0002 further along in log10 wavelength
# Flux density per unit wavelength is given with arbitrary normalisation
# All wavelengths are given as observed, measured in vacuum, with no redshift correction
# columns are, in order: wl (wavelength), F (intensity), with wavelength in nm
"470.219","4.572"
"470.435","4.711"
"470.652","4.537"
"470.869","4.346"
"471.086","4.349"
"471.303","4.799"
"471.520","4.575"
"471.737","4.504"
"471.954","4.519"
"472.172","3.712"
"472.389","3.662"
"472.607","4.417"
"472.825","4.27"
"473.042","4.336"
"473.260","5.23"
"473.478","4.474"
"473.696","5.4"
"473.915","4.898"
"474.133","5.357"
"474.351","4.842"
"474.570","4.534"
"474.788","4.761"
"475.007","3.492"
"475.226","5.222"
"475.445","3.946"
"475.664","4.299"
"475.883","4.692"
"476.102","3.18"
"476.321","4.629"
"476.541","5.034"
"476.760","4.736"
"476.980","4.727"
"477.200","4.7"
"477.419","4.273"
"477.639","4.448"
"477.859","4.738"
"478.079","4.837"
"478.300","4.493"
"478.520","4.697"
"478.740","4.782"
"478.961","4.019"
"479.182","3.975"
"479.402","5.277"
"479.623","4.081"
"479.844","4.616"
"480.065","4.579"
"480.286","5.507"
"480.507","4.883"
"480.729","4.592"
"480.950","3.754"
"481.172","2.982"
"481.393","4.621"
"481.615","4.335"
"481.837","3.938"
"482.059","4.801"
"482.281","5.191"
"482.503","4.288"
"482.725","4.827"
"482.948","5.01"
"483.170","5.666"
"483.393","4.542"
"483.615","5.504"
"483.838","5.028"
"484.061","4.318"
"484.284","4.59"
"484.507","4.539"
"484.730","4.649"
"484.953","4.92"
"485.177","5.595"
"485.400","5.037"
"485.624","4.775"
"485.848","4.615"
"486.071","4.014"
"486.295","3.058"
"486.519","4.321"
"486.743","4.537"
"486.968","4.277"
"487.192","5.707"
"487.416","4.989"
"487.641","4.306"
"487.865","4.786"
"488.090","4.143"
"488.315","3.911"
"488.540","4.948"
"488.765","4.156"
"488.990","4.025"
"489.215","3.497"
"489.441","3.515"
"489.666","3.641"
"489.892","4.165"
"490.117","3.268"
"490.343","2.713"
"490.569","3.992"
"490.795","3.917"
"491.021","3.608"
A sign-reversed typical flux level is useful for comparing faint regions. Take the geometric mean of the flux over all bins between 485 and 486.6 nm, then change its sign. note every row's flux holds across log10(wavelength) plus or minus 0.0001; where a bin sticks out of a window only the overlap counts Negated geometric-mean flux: -4.42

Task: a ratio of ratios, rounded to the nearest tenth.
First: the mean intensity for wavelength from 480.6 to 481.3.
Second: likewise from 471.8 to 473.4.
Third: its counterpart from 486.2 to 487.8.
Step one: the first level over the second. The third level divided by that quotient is 5.1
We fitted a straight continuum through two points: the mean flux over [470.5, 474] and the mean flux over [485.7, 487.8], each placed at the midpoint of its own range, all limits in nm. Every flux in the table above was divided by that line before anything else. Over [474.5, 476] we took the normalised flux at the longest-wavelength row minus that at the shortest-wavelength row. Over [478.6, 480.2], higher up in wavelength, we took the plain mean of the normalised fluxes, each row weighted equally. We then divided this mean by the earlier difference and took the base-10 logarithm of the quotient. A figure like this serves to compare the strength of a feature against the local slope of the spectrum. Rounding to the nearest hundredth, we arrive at 1.44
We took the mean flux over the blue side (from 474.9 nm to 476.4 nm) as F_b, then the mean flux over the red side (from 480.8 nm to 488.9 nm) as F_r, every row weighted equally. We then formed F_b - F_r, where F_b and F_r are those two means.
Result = -0.37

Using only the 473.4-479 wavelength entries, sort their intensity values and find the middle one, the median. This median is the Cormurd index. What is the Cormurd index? 4.70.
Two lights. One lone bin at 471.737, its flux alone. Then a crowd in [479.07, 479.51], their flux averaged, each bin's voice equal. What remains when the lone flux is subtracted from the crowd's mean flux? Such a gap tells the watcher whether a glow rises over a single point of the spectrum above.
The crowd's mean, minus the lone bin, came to 0.12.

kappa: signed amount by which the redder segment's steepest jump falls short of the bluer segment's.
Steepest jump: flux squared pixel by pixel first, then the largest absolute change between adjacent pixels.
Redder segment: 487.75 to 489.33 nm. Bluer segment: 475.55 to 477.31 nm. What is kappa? 2.7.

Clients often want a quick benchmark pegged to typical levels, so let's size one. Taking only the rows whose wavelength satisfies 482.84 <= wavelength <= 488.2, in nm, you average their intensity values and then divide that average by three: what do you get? 1.57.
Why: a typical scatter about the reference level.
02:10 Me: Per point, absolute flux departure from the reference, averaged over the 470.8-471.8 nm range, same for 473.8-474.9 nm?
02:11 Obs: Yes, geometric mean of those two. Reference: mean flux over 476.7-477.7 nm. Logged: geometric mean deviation 0.22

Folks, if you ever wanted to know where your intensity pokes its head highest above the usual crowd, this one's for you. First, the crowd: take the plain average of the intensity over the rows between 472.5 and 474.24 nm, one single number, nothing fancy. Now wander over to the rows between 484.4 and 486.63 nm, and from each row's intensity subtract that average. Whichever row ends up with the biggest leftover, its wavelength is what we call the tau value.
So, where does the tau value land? 485.177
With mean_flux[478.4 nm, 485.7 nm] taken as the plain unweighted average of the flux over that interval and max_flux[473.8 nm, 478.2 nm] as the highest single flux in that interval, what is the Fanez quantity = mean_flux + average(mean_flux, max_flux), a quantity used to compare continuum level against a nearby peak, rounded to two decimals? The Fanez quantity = 9.67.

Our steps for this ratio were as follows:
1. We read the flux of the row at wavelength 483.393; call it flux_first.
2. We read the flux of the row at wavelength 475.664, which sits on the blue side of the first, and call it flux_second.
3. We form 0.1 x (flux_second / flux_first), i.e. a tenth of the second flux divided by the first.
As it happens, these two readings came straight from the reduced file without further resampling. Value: 0.095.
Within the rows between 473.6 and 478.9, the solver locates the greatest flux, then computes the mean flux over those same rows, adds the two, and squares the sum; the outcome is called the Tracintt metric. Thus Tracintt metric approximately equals 100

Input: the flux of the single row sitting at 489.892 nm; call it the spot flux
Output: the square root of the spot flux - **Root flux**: 2.04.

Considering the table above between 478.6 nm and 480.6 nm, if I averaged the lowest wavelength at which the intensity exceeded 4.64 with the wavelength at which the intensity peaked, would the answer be 479.51 nm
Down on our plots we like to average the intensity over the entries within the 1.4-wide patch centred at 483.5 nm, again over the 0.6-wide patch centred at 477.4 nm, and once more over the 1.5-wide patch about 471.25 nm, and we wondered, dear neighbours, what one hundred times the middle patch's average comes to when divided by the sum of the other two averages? 47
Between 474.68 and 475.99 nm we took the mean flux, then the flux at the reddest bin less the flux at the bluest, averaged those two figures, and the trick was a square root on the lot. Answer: 1.47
